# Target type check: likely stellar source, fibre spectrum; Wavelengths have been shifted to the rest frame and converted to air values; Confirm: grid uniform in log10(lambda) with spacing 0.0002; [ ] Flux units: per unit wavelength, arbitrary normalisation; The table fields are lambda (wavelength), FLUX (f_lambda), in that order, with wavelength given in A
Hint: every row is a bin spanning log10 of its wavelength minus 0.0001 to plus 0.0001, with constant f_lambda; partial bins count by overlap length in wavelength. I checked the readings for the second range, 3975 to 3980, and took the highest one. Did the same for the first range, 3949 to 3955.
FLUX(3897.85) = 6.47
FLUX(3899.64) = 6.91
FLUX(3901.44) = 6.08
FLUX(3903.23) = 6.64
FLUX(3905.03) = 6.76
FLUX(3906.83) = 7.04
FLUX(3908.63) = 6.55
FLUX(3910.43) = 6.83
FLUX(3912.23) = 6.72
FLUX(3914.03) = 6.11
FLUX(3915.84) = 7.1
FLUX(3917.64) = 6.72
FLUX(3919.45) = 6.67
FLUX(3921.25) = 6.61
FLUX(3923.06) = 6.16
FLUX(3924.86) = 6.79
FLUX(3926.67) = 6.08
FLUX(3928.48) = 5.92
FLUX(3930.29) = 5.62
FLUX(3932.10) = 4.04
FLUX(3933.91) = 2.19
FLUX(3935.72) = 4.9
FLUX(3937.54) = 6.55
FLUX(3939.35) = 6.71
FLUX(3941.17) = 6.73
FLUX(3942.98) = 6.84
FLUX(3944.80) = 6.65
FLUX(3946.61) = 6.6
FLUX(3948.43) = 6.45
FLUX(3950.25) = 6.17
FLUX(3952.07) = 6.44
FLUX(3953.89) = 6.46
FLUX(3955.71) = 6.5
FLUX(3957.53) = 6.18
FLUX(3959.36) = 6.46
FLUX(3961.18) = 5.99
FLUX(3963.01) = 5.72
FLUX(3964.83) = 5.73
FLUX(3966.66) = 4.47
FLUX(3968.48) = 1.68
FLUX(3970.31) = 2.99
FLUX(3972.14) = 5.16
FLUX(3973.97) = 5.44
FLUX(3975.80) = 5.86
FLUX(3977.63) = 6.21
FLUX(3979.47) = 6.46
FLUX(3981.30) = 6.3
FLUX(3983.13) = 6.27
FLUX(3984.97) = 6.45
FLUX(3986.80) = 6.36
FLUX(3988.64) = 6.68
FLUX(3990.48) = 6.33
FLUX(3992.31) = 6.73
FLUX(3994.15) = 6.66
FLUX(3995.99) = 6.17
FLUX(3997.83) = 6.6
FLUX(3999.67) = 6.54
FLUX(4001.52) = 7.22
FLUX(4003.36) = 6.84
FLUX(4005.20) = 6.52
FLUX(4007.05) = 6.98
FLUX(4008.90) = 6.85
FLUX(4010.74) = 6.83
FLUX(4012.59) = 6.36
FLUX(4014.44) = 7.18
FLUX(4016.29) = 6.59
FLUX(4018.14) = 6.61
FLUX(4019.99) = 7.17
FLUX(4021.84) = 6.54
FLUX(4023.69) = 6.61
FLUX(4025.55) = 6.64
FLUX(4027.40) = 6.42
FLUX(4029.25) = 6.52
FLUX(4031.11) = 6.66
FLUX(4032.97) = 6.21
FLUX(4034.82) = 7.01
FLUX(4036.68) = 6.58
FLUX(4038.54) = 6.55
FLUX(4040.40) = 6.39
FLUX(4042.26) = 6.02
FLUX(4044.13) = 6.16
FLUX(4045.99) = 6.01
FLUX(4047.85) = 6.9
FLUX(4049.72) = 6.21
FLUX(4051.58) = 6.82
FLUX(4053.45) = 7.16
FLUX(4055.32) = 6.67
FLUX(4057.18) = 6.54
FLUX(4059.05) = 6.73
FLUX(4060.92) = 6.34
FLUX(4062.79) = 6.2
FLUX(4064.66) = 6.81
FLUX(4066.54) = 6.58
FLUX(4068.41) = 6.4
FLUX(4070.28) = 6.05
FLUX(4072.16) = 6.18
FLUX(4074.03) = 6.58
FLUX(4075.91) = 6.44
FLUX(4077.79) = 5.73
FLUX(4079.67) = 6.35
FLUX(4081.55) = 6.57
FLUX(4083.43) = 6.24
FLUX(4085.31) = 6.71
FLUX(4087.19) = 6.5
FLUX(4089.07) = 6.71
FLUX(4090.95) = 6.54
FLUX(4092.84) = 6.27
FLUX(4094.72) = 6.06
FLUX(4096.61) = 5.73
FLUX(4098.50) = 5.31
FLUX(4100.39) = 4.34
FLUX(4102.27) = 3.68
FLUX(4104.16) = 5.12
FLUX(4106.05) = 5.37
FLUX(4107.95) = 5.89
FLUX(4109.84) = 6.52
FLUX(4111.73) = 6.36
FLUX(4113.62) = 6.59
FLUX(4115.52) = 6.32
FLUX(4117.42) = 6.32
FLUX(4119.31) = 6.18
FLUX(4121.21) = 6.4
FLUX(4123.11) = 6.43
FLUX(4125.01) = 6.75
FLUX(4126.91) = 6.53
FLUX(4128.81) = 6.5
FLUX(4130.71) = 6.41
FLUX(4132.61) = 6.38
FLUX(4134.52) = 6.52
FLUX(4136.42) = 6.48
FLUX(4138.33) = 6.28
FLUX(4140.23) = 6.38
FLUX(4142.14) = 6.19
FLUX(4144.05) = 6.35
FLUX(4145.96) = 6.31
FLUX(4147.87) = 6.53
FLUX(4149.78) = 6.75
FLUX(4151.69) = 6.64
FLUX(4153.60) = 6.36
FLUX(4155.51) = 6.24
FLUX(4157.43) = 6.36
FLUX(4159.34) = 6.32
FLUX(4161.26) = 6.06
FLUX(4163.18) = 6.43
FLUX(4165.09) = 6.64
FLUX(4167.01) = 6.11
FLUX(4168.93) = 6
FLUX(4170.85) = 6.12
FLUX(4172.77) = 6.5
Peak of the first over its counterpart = 1.00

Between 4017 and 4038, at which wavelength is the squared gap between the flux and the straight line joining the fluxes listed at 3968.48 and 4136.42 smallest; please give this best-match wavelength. 4032.97 A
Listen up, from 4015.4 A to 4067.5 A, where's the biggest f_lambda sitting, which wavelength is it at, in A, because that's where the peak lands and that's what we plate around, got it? 4019.99 A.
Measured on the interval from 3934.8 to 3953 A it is 3942.98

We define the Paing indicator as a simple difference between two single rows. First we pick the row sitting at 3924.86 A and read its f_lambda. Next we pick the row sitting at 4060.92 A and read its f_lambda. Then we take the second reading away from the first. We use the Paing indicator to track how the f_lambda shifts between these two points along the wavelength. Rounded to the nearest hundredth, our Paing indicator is 0.45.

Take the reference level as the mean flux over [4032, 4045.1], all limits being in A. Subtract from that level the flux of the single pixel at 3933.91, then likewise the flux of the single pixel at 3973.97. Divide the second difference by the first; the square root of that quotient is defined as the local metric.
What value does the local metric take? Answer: 0.48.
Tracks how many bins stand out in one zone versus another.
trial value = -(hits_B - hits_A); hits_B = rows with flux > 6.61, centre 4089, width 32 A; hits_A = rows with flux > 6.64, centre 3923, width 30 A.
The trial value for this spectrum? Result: 4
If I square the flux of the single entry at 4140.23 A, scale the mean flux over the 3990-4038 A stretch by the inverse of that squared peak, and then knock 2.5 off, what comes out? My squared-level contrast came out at -2.34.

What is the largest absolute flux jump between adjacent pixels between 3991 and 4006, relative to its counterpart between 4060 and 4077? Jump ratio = 1.1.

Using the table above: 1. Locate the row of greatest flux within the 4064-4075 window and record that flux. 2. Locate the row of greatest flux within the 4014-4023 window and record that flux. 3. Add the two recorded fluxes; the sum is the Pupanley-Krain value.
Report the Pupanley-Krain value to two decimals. 13.99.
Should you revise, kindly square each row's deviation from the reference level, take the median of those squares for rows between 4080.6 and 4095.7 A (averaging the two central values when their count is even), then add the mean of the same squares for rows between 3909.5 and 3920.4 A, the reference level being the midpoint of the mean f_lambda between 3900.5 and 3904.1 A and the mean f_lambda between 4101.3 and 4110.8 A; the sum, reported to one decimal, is 1.3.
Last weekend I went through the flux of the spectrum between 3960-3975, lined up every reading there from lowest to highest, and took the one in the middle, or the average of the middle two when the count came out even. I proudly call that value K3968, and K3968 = 5.3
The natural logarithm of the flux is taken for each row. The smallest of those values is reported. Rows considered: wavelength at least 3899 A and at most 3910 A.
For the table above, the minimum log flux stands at 1.81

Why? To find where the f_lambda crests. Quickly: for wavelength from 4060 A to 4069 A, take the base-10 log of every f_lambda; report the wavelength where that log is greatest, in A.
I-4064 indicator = 4064.66 A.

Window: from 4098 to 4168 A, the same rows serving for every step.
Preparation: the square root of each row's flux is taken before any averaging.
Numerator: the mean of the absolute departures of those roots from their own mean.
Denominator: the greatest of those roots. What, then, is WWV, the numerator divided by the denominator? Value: 0.03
